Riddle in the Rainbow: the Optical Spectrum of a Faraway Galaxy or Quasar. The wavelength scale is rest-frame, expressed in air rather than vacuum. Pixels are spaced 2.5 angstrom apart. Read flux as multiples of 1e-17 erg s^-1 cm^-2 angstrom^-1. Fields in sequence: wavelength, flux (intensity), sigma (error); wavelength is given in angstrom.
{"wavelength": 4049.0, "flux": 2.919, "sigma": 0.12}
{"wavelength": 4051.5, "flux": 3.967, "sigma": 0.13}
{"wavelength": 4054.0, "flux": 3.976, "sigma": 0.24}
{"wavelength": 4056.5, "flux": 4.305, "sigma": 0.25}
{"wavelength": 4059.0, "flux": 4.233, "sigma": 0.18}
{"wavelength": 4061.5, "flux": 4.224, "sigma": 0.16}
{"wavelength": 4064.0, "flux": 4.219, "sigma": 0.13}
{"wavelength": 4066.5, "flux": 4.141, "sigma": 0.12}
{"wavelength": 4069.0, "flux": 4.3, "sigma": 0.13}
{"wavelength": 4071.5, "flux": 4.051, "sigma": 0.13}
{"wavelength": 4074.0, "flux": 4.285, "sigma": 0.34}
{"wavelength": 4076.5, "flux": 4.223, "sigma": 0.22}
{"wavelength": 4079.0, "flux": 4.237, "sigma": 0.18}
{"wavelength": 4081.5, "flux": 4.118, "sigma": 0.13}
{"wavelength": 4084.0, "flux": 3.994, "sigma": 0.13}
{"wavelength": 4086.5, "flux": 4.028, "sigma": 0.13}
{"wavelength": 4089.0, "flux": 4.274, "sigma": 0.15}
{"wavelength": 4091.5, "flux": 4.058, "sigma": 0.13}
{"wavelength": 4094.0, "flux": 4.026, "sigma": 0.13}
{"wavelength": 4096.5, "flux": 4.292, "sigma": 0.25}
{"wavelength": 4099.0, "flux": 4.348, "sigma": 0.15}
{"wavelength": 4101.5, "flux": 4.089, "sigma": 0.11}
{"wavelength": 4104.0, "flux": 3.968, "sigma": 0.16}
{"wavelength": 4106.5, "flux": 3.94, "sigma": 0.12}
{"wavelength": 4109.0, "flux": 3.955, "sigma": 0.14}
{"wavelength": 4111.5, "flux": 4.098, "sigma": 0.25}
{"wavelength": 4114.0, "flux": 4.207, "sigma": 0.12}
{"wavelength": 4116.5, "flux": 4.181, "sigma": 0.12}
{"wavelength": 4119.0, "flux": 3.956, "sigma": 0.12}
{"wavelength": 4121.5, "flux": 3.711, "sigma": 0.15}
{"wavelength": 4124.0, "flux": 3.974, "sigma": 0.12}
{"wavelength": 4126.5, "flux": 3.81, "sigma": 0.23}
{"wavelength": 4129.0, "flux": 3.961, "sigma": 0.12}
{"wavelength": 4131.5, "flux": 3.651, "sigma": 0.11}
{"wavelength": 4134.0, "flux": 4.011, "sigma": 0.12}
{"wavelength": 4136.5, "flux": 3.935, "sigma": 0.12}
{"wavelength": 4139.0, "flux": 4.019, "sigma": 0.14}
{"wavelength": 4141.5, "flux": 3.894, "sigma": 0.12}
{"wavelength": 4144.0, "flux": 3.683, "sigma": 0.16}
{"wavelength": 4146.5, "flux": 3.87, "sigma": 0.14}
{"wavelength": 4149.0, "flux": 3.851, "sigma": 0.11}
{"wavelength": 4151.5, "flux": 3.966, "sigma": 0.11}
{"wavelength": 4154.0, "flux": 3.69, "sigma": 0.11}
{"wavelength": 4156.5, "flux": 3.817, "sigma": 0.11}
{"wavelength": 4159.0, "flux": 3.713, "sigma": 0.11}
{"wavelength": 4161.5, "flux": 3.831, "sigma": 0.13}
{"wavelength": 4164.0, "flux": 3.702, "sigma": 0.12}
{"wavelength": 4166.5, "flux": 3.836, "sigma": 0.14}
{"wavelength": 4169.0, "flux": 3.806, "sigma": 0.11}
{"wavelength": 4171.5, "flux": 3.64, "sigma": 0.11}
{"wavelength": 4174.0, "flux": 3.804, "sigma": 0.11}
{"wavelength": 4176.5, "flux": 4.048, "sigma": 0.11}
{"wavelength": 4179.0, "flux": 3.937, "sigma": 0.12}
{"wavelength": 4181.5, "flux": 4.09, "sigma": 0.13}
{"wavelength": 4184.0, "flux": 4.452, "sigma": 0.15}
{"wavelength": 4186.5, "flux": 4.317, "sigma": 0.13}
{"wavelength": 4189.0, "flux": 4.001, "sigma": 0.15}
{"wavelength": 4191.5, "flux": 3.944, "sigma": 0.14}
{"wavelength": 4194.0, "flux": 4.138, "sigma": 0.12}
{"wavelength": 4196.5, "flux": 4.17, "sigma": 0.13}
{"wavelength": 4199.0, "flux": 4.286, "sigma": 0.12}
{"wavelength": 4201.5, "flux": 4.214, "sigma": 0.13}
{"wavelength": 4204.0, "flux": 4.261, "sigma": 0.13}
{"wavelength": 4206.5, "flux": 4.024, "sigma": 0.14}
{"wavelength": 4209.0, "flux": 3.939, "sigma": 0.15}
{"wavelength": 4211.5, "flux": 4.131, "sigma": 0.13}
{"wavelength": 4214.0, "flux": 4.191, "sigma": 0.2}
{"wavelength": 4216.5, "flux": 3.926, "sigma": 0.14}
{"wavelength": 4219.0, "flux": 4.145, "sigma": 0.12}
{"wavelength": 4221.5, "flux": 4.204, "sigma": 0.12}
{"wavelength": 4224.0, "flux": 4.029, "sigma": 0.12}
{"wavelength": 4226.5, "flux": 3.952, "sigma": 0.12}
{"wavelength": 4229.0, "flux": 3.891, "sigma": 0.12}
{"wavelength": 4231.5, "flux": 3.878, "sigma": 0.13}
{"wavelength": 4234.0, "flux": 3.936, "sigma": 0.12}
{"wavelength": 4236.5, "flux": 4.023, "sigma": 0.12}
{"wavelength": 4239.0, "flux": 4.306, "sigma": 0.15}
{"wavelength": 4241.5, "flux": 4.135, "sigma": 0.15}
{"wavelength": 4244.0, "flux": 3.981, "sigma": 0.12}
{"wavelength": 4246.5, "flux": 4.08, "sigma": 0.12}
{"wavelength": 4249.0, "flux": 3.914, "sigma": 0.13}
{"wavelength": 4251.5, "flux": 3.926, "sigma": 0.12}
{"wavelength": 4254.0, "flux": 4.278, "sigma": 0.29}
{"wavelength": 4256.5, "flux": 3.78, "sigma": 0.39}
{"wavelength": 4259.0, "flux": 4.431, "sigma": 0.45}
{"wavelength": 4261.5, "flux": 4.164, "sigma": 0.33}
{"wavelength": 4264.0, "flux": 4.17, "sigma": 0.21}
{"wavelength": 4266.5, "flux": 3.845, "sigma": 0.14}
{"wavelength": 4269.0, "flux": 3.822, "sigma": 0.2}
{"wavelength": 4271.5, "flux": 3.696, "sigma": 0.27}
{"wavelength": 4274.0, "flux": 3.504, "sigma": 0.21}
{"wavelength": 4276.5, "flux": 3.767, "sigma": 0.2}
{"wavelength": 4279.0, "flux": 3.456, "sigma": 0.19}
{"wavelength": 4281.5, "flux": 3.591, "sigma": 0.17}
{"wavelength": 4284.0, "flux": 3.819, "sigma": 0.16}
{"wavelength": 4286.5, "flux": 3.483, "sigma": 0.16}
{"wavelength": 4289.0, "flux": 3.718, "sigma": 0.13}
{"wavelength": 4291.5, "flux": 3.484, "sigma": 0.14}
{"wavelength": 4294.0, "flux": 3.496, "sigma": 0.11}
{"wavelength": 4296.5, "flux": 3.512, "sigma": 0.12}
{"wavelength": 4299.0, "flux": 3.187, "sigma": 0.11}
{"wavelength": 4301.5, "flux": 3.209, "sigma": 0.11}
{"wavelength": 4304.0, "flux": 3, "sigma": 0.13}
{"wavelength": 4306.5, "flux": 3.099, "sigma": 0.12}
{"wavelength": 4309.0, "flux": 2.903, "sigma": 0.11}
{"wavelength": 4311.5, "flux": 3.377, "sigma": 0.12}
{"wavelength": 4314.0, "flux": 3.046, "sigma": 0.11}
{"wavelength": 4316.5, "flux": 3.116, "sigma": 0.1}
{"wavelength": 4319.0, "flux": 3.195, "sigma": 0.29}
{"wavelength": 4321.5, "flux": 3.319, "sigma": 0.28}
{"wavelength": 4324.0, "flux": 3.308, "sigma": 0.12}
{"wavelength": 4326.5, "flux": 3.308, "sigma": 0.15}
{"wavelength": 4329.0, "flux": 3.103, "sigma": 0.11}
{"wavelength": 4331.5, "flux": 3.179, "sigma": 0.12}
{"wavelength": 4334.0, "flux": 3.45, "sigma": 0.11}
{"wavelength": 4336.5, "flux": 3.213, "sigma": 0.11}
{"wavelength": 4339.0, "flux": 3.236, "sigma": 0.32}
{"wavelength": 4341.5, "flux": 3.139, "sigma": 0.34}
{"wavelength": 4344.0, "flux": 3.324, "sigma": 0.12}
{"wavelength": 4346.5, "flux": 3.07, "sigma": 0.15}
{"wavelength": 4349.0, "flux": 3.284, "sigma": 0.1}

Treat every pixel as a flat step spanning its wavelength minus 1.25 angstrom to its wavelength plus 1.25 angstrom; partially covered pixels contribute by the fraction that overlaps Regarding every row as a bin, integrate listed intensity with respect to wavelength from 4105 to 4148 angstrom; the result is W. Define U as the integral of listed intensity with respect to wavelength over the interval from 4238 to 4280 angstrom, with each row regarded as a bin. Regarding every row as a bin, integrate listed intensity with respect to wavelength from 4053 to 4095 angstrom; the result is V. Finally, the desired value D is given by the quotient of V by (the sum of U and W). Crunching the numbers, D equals 0.521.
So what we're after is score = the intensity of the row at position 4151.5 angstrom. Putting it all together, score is 3.966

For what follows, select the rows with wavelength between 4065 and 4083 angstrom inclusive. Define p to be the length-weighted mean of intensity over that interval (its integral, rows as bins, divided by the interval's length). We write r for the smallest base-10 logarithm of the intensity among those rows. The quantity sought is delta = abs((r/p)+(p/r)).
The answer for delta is 7.04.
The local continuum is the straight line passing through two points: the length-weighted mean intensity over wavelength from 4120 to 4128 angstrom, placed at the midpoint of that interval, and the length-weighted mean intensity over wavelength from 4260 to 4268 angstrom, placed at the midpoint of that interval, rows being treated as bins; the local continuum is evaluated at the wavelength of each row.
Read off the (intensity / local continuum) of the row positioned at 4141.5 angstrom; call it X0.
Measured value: 1.01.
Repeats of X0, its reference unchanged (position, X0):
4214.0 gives 1.05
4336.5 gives 0.77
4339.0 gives 0.77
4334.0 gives 0.83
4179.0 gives 1.00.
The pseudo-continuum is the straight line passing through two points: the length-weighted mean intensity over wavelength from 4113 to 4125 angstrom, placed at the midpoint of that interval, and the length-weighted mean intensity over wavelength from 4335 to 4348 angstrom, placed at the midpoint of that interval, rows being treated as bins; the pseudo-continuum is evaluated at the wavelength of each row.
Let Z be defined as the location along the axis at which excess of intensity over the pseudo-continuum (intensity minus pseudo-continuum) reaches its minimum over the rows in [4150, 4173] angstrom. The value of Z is 4154.0 angstrom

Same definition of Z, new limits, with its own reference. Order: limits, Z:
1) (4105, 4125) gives 4121.5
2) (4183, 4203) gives 4191.5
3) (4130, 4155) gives 4131.5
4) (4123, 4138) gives 4131.5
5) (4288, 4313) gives 4309.0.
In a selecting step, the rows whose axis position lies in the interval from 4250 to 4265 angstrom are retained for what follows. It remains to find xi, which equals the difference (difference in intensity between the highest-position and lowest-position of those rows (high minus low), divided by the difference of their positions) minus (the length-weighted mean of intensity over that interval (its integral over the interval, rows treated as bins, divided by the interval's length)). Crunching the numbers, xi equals -4.10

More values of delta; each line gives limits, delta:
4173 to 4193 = 7.17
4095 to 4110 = 7.03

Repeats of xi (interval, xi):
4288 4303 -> -3.46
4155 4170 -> -3.78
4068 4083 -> -4.21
